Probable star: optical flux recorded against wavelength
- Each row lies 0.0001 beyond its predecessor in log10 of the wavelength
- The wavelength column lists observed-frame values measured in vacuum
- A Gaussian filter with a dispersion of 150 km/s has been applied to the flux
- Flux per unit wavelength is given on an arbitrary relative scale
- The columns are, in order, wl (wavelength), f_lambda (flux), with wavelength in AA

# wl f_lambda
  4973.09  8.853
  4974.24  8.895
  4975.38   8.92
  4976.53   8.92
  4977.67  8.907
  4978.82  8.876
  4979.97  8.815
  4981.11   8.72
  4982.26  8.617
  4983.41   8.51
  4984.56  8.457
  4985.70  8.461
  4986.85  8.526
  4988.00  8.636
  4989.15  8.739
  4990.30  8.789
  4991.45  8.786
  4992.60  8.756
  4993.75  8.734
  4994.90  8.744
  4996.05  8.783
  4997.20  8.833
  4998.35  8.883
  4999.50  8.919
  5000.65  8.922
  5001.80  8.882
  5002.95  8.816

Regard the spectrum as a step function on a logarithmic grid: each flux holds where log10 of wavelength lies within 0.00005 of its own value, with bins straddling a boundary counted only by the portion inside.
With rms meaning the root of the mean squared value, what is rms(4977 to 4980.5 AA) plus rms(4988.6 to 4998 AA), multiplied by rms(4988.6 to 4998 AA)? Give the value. 155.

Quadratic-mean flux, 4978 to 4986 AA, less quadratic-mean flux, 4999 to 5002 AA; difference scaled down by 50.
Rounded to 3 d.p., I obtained -0.005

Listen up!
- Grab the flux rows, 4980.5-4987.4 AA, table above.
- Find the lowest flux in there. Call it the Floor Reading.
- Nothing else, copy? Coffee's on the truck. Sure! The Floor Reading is 8.457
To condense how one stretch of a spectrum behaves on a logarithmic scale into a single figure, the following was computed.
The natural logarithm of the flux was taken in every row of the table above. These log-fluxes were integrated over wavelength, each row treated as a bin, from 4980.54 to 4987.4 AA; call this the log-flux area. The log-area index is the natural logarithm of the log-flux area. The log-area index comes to 2.69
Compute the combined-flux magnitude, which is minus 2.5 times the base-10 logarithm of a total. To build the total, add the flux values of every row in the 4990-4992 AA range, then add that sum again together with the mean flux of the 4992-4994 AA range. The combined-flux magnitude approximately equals -4.106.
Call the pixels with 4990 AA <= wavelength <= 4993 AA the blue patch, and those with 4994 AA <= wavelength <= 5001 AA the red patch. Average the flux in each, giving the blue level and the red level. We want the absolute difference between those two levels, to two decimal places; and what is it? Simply 0.07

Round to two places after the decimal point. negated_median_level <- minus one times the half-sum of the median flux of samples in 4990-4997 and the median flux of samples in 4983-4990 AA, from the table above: -8.64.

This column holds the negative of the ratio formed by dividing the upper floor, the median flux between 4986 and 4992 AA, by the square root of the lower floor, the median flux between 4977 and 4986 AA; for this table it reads -2.97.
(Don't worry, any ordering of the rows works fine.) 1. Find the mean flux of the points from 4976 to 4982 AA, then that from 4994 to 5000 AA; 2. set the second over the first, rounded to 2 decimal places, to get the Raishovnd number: 1.00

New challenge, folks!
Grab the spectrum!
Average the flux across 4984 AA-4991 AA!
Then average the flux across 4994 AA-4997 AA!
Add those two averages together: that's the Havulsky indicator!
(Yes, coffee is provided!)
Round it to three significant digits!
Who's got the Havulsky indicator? 17.4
